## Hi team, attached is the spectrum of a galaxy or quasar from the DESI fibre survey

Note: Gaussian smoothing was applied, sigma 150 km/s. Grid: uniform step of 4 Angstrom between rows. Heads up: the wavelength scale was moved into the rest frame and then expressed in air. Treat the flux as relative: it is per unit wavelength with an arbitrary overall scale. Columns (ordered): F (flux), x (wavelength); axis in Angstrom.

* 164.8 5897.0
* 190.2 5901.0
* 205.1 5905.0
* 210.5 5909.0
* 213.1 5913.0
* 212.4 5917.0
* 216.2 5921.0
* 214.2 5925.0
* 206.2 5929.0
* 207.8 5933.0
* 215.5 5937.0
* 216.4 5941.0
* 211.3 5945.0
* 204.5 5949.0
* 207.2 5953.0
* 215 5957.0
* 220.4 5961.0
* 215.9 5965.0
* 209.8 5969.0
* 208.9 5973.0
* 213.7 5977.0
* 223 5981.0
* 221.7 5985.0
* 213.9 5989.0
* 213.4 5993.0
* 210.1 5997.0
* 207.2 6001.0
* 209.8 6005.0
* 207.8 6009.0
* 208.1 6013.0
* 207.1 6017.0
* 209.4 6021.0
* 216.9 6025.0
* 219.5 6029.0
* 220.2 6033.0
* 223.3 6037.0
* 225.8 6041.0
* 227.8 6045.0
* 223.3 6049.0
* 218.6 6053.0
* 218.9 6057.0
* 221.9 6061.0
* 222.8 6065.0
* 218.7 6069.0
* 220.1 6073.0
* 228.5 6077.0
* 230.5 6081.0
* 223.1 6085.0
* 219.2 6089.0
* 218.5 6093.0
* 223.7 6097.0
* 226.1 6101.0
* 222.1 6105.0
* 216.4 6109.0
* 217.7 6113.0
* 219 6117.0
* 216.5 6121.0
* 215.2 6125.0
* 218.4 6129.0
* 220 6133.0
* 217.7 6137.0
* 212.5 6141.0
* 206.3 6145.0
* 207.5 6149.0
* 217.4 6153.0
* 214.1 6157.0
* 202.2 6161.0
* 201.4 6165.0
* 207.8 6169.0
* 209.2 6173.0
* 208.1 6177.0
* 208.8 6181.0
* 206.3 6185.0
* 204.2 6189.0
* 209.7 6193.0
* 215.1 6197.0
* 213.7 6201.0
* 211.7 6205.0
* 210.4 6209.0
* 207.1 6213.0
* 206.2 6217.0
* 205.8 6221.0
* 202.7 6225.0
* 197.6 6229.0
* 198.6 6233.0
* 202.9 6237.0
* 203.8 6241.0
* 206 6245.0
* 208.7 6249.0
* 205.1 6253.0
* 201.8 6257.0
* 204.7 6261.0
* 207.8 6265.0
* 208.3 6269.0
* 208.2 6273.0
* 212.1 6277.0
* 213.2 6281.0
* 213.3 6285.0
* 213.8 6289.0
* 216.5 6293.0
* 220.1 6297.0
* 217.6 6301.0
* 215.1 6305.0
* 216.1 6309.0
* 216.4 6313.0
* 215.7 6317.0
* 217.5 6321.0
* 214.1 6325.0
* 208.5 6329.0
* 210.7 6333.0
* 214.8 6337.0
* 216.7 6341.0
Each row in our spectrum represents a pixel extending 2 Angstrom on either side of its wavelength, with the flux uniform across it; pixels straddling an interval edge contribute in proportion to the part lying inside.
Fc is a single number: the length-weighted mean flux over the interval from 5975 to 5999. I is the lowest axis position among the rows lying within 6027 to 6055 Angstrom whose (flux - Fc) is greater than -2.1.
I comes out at 6029.0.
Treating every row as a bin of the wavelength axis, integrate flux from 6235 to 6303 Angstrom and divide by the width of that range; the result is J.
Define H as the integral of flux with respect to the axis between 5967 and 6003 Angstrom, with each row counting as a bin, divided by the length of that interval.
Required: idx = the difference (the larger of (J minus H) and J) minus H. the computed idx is -4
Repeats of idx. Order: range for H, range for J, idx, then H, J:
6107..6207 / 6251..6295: -2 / 211.9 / 210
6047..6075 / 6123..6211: -10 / 220.6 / 211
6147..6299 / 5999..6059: 8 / 208.2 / 216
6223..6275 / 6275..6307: 11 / 204.3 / 215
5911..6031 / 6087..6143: 6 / 212.5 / 219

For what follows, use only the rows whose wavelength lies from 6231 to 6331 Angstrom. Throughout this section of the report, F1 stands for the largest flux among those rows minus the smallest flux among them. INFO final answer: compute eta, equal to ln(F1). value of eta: 3.07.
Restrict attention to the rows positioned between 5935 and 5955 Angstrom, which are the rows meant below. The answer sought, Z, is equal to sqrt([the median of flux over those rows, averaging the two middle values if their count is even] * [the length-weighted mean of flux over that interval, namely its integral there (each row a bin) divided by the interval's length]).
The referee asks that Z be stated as 211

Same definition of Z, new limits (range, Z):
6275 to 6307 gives 215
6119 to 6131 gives 217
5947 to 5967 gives 214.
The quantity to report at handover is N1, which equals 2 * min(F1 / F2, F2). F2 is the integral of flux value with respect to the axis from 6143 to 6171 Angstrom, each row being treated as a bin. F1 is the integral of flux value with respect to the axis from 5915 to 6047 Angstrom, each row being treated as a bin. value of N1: 9.7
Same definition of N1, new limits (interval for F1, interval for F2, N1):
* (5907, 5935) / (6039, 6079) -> 1.3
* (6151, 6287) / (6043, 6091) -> 5.3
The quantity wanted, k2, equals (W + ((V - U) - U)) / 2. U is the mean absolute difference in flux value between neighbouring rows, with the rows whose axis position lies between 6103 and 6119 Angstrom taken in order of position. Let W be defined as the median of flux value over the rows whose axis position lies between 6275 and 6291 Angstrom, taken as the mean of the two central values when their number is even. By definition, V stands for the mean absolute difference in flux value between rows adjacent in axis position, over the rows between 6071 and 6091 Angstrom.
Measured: 107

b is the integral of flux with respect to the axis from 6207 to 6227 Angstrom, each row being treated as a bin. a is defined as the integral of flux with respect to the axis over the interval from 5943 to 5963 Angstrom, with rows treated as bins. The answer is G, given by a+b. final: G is 8362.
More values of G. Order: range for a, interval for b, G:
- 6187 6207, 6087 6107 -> 8656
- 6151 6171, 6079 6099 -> 8632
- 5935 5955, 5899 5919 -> 8345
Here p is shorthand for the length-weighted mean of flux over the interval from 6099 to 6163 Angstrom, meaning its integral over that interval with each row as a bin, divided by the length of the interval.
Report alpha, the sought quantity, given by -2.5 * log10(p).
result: -5.83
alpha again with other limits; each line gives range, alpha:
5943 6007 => -5.82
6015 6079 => -5.86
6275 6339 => -5.83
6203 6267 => -5.78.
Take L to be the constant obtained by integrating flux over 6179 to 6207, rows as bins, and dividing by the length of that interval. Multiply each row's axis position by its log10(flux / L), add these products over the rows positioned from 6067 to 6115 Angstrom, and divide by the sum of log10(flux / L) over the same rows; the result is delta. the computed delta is 6089.5 Angstrom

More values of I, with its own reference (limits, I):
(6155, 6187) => 6157.0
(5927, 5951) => 5937.0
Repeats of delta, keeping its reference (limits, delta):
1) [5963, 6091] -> 6047.4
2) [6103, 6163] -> 6120.0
